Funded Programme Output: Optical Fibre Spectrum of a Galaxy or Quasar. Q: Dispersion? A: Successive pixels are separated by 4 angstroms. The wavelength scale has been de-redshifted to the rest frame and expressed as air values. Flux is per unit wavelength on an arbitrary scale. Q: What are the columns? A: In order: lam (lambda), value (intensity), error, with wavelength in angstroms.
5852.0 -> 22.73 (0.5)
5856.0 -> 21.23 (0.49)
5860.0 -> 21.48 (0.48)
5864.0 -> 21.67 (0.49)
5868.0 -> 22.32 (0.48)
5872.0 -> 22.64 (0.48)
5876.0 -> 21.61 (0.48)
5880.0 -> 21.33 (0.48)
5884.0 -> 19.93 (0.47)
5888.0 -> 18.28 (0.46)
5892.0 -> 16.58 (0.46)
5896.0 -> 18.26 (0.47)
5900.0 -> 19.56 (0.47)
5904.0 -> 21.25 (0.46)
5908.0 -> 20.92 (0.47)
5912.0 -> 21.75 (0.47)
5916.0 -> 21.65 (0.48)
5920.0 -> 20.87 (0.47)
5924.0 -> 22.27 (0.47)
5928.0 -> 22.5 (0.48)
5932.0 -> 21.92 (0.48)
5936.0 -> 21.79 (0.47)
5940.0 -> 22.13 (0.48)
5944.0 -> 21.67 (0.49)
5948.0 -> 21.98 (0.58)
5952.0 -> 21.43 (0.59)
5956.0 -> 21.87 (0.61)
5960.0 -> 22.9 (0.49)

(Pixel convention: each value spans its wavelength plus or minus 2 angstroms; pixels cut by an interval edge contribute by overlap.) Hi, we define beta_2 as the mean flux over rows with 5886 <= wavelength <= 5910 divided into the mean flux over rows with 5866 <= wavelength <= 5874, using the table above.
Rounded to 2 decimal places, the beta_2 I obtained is 1.17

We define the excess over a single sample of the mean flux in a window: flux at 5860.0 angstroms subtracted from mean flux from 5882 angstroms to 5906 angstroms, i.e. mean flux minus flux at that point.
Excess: -2.5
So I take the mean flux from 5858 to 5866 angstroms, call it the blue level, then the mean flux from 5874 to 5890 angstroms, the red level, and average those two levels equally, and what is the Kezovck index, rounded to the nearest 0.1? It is 20.9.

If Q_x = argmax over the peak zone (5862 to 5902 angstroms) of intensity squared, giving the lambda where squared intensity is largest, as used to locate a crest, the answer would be 5872.0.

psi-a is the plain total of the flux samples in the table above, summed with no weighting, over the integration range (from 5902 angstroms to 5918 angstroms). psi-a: 85.6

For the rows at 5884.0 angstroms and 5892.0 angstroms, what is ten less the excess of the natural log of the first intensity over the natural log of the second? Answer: 9.8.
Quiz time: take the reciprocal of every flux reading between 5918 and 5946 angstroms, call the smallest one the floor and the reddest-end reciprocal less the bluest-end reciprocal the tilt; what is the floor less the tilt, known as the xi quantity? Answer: 0.046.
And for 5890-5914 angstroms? 0.060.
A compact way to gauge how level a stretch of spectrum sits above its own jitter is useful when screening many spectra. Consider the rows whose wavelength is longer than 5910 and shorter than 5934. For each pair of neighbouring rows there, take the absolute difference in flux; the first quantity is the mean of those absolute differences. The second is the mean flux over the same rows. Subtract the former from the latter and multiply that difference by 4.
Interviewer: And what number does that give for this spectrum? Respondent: 85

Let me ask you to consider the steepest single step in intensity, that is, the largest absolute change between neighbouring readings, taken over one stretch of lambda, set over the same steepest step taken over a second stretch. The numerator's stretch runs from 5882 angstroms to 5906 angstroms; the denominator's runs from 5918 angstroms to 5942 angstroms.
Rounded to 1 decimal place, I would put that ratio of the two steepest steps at 1.2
